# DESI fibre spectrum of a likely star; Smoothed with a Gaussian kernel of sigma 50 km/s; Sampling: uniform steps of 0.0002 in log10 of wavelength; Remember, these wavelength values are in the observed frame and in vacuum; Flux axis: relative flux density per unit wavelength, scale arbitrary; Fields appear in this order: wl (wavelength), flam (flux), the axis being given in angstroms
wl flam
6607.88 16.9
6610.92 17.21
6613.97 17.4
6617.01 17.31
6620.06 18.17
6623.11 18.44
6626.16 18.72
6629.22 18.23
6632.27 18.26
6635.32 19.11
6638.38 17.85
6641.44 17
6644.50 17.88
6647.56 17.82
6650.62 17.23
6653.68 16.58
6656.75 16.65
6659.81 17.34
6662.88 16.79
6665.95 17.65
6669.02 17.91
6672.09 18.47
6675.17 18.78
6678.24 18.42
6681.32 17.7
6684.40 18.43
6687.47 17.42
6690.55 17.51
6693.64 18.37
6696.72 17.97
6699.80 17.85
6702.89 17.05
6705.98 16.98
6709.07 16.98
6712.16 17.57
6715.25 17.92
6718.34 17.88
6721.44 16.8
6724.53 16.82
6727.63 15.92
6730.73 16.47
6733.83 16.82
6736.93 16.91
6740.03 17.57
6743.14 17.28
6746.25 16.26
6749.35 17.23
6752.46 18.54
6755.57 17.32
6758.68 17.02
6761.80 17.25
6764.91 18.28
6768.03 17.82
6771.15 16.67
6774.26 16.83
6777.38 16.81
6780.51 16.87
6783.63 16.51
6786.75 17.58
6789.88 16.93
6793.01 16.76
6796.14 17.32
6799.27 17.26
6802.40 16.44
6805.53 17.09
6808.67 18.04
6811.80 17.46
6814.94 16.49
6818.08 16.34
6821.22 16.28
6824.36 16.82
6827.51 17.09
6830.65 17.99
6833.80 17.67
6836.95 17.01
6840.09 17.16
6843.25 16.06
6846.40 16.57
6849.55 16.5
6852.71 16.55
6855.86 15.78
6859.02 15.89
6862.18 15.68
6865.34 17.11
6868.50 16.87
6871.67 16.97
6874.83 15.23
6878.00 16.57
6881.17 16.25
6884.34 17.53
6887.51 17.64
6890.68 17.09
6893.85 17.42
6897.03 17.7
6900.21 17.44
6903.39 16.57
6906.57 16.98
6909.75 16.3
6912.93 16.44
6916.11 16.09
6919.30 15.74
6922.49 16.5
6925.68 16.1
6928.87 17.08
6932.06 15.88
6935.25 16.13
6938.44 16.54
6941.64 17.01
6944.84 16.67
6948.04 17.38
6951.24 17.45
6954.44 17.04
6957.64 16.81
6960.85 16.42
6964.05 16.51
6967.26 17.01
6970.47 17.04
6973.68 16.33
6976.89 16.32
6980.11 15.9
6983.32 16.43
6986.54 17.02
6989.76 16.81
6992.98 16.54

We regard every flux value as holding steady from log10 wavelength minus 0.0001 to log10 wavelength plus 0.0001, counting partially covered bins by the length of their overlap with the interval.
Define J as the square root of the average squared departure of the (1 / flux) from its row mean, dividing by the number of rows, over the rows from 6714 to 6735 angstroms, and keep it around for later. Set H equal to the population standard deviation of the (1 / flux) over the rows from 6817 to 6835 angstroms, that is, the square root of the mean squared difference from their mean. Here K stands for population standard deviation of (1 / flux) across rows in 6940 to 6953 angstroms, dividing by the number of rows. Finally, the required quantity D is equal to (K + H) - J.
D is 0.0009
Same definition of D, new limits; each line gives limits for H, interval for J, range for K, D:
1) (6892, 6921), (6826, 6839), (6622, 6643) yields 0.0029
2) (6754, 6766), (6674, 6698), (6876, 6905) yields 0.0019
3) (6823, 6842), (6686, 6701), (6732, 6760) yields 0.0022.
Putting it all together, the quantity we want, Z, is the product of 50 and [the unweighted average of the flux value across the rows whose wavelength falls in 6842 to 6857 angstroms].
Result 815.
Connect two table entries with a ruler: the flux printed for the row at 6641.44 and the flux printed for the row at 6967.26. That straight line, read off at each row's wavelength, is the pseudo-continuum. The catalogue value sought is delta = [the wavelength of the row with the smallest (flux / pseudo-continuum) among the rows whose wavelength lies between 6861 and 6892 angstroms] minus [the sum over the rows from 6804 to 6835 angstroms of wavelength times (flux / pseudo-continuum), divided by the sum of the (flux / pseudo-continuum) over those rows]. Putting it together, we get 55.1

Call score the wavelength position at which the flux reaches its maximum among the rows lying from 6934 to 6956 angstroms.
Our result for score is 6951.24 angstroms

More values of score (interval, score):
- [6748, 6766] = 6752.46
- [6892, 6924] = 6897.03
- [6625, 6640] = 6635.32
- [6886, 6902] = 6897.03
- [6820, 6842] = 6830.65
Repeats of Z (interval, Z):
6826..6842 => 869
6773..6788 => 846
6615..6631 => 909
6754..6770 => 877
